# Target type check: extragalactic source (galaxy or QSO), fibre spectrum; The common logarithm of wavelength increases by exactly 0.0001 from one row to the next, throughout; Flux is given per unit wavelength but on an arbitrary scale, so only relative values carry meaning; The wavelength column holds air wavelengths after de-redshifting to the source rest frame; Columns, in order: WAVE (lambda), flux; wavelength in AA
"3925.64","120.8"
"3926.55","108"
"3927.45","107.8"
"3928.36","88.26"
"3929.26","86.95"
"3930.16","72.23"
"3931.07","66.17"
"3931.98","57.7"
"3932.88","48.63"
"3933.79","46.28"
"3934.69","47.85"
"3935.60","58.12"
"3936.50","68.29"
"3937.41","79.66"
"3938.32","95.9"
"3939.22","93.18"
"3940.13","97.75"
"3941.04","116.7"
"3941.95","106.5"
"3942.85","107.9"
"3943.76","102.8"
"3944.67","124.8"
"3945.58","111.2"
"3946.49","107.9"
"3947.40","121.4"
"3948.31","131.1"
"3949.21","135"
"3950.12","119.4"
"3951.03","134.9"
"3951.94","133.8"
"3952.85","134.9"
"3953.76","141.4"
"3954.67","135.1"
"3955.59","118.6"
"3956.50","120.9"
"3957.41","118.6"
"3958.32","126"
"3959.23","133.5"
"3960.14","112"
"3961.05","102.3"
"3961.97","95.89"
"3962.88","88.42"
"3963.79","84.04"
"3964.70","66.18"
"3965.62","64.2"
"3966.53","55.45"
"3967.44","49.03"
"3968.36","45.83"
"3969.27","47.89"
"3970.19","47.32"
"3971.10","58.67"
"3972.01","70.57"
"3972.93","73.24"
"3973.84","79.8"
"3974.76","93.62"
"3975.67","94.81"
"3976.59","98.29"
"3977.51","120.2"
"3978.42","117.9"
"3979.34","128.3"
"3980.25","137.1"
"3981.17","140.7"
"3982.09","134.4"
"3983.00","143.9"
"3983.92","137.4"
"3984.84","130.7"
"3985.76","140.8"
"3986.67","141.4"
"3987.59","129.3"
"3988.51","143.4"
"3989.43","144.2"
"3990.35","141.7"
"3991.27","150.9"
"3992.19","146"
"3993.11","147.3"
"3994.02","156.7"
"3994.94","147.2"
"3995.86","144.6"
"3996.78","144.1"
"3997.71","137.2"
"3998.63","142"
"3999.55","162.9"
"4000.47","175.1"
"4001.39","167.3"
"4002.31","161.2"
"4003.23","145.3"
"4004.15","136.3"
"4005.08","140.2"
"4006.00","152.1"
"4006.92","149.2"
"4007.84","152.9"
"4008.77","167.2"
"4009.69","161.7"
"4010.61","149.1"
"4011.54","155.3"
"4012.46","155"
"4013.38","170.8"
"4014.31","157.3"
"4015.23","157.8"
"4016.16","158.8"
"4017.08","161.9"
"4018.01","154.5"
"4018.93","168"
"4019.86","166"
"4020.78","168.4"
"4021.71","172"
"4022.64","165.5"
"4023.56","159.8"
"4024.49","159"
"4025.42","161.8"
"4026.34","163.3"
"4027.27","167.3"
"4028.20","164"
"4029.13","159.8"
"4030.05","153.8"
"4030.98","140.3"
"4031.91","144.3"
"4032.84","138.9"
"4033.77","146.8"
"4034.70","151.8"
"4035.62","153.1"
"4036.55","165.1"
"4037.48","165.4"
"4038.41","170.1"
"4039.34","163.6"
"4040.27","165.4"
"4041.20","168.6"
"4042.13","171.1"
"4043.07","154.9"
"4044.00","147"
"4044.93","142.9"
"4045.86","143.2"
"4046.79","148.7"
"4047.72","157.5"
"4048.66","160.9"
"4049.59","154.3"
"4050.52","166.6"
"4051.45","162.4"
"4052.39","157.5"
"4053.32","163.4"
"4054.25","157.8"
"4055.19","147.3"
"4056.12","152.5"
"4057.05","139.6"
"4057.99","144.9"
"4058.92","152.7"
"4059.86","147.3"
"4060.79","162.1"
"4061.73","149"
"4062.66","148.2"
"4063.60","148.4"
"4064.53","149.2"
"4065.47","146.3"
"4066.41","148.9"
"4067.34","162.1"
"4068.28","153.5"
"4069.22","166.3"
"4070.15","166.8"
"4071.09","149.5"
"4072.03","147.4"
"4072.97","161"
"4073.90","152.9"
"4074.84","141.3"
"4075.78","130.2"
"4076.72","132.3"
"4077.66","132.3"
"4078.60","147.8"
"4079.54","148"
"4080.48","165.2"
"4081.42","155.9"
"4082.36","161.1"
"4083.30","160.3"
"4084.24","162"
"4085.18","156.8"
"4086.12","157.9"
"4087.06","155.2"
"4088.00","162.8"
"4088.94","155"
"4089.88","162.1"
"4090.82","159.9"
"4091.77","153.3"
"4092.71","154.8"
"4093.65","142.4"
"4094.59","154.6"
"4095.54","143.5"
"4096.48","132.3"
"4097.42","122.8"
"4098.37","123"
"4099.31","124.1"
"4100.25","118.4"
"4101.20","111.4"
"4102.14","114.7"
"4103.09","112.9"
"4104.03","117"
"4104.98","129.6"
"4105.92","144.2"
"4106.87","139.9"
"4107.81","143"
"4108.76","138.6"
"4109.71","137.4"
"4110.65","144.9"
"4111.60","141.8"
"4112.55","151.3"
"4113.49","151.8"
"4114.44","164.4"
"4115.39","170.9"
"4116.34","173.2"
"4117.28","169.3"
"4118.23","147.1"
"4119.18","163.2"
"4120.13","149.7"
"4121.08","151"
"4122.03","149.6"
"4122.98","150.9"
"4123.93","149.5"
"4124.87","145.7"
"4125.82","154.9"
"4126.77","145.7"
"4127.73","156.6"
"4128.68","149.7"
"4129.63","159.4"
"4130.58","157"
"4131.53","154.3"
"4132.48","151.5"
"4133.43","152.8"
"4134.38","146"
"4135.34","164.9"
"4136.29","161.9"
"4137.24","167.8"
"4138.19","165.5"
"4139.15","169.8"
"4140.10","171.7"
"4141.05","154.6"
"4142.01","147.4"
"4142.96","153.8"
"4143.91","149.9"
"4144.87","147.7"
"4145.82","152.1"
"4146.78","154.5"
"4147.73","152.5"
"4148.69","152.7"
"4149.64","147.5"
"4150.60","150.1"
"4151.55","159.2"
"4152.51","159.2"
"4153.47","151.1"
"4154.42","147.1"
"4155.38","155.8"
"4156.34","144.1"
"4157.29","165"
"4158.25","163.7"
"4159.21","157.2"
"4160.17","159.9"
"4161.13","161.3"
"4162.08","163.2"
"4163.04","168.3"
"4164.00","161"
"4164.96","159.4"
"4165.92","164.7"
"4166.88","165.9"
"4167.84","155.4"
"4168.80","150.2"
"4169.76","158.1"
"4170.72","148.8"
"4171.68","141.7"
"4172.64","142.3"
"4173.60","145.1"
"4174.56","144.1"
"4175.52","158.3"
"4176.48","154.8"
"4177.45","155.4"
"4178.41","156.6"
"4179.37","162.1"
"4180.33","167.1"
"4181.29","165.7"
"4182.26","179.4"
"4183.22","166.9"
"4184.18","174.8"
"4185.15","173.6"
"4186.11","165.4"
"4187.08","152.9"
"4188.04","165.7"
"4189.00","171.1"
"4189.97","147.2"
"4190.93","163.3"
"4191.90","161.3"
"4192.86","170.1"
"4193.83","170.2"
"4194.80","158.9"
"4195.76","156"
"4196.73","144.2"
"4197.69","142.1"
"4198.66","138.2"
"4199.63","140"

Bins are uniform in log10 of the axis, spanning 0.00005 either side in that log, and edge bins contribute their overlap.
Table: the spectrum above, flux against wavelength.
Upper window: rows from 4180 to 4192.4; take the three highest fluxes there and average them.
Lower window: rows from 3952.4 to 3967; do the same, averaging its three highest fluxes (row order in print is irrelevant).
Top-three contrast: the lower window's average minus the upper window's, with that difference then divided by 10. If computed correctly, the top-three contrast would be -4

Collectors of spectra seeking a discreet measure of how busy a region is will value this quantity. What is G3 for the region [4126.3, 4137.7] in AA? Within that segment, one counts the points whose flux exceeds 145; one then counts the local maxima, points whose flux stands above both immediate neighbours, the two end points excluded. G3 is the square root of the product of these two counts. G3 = 6.9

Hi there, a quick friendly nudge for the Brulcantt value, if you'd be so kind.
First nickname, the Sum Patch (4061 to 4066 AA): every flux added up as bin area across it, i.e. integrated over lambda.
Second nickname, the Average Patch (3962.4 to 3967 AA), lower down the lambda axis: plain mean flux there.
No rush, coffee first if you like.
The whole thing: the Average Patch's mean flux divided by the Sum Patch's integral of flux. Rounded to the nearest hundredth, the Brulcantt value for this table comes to 0.10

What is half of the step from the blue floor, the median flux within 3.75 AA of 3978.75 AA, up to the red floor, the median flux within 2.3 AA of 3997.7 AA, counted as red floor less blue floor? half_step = 10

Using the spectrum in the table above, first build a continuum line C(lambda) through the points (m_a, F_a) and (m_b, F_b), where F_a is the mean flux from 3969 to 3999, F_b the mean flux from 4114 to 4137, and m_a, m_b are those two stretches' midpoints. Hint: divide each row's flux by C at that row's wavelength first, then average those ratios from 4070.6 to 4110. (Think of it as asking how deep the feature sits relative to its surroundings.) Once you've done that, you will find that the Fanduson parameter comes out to 0.97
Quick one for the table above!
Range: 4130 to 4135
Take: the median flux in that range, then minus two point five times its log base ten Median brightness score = -5.46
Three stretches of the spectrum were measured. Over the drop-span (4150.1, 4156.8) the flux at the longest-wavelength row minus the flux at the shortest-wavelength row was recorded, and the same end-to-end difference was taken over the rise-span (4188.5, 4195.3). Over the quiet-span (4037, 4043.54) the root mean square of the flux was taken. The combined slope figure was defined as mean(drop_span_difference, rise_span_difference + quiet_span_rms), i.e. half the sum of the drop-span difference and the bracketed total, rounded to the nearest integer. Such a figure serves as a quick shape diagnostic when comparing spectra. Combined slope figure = 74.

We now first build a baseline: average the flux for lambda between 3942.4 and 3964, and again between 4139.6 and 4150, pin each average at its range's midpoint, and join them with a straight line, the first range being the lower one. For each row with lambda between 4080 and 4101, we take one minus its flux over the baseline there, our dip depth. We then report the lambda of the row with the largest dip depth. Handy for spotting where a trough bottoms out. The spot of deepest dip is 4100.25 AA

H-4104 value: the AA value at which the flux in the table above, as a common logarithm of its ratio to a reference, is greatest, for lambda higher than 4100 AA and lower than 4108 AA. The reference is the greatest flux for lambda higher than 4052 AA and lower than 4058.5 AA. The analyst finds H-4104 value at 4105.92 AA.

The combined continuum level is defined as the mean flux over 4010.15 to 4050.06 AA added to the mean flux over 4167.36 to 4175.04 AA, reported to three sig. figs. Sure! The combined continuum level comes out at 306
